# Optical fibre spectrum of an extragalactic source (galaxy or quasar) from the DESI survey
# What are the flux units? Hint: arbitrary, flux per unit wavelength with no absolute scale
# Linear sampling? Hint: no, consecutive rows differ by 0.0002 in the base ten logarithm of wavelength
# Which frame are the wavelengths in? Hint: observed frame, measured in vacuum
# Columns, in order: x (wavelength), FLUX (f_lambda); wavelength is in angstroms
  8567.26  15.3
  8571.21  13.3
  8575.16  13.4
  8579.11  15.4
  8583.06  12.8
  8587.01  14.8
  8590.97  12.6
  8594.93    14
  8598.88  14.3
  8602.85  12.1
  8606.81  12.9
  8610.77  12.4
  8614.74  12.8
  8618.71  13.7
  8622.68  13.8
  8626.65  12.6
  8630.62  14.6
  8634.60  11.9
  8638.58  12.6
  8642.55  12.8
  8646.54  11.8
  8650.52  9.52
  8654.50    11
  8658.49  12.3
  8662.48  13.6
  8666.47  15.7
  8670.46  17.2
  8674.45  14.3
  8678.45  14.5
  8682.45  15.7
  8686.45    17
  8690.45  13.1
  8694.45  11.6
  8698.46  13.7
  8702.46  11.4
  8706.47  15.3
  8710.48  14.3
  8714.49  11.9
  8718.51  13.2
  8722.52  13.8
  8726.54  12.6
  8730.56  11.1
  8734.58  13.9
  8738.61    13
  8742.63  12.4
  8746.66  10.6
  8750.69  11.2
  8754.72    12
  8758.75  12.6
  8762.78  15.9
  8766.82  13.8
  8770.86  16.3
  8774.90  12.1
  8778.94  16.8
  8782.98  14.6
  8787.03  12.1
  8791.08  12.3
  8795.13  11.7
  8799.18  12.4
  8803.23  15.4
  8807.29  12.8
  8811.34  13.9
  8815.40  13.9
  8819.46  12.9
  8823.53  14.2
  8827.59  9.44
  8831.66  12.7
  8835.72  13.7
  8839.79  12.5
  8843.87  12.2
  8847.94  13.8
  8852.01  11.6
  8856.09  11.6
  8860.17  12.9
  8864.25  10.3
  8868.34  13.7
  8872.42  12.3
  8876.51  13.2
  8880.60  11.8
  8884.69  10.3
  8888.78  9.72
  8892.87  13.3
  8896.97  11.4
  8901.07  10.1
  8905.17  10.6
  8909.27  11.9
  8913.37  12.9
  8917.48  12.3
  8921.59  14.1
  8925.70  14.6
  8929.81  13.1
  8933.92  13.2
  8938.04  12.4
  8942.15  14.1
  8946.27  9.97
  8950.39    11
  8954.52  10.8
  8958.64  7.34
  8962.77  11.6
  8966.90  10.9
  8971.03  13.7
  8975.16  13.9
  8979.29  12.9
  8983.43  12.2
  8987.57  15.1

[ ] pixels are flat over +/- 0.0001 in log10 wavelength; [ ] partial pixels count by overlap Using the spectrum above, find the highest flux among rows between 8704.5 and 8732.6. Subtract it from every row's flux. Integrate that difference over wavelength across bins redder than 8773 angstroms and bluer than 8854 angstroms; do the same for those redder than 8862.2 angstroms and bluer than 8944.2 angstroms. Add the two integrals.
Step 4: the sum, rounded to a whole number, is -431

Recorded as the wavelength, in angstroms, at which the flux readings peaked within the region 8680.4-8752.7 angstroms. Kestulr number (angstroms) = 8686.45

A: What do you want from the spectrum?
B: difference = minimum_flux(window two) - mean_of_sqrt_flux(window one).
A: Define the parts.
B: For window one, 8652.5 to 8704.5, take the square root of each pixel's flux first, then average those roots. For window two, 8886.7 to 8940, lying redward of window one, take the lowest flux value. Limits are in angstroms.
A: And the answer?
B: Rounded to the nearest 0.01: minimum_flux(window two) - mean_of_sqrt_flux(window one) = 6.00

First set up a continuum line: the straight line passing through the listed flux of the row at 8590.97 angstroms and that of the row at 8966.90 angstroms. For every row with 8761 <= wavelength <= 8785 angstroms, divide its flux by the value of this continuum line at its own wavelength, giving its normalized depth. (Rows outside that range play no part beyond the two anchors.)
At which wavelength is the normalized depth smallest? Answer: 8774.90 angstroms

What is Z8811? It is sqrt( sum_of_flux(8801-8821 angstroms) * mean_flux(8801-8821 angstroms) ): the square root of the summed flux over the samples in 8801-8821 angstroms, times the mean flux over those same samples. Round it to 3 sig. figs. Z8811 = 30.8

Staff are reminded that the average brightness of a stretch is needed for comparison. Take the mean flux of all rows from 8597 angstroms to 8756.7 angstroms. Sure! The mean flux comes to 13.1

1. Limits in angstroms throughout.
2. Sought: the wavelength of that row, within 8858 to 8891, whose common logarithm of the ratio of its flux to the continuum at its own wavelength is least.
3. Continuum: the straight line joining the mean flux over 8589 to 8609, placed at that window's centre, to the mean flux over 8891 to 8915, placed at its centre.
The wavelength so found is 8888.78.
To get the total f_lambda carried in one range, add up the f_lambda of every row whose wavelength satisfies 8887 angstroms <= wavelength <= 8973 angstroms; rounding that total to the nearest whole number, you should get 249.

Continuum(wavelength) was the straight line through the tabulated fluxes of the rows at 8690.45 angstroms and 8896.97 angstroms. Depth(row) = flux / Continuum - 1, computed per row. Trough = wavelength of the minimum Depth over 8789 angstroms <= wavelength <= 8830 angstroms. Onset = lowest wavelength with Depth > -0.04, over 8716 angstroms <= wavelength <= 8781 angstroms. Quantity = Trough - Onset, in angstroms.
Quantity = 109.1 angstroms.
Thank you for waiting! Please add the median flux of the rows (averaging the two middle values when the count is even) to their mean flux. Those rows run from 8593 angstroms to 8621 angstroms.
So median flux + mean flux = 26.1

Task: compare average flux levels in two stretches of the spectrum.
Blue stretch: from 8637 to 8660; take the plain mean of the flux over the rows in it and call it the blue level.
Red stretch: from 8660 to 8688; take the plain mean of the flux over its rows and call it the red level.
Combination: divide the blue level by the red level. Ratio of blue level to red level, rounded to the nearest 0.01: 0.76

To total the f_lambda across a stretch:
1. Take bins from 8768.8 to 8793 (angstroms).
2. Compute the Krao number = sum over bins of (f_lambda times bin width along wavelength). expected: 340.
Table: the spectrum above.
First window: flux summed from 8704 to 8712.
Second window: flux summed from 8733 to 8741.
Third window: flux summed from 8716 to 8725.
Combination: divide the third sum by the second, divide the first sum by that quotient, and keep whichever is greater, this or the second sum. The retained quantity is 29.5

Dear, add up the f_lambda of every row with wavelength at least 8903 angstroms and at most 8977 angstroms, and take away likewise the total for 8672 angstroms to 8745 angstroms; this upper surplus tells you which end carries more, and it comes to -24.4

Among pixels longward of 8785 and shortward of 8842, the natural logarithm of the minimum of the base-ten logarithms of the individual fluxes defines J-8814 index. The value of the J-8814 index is -0.03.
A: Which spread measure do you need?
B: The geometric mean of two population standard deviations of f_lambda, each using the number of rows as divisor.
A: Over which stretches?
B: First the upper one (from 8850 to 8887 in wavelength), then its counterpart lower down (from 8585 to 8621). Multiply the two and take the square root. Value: 1.00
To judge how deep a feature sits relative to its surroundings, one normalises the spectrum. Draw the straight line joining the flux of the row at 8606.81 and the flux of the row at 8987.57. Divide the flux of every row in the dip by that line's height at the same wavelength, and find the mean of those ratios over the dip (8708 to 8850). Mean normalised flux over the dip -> 0.94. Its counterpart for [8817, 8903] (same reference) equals 0.84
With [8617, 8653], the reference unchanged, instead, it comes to 0.96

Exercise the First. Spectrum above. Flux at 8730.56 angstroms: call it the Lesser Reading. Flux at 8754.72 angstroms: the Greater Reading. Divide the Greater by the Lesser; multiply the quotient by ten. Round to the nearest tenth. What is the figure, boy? 10.8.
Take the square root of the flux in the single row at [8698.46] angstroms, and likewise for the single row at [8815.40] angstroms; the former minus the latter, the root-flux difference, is -0.03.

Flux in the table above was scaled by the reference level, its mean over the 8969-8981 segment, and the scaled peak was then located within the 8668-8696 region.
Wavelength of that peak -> 8670.46 angstroms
